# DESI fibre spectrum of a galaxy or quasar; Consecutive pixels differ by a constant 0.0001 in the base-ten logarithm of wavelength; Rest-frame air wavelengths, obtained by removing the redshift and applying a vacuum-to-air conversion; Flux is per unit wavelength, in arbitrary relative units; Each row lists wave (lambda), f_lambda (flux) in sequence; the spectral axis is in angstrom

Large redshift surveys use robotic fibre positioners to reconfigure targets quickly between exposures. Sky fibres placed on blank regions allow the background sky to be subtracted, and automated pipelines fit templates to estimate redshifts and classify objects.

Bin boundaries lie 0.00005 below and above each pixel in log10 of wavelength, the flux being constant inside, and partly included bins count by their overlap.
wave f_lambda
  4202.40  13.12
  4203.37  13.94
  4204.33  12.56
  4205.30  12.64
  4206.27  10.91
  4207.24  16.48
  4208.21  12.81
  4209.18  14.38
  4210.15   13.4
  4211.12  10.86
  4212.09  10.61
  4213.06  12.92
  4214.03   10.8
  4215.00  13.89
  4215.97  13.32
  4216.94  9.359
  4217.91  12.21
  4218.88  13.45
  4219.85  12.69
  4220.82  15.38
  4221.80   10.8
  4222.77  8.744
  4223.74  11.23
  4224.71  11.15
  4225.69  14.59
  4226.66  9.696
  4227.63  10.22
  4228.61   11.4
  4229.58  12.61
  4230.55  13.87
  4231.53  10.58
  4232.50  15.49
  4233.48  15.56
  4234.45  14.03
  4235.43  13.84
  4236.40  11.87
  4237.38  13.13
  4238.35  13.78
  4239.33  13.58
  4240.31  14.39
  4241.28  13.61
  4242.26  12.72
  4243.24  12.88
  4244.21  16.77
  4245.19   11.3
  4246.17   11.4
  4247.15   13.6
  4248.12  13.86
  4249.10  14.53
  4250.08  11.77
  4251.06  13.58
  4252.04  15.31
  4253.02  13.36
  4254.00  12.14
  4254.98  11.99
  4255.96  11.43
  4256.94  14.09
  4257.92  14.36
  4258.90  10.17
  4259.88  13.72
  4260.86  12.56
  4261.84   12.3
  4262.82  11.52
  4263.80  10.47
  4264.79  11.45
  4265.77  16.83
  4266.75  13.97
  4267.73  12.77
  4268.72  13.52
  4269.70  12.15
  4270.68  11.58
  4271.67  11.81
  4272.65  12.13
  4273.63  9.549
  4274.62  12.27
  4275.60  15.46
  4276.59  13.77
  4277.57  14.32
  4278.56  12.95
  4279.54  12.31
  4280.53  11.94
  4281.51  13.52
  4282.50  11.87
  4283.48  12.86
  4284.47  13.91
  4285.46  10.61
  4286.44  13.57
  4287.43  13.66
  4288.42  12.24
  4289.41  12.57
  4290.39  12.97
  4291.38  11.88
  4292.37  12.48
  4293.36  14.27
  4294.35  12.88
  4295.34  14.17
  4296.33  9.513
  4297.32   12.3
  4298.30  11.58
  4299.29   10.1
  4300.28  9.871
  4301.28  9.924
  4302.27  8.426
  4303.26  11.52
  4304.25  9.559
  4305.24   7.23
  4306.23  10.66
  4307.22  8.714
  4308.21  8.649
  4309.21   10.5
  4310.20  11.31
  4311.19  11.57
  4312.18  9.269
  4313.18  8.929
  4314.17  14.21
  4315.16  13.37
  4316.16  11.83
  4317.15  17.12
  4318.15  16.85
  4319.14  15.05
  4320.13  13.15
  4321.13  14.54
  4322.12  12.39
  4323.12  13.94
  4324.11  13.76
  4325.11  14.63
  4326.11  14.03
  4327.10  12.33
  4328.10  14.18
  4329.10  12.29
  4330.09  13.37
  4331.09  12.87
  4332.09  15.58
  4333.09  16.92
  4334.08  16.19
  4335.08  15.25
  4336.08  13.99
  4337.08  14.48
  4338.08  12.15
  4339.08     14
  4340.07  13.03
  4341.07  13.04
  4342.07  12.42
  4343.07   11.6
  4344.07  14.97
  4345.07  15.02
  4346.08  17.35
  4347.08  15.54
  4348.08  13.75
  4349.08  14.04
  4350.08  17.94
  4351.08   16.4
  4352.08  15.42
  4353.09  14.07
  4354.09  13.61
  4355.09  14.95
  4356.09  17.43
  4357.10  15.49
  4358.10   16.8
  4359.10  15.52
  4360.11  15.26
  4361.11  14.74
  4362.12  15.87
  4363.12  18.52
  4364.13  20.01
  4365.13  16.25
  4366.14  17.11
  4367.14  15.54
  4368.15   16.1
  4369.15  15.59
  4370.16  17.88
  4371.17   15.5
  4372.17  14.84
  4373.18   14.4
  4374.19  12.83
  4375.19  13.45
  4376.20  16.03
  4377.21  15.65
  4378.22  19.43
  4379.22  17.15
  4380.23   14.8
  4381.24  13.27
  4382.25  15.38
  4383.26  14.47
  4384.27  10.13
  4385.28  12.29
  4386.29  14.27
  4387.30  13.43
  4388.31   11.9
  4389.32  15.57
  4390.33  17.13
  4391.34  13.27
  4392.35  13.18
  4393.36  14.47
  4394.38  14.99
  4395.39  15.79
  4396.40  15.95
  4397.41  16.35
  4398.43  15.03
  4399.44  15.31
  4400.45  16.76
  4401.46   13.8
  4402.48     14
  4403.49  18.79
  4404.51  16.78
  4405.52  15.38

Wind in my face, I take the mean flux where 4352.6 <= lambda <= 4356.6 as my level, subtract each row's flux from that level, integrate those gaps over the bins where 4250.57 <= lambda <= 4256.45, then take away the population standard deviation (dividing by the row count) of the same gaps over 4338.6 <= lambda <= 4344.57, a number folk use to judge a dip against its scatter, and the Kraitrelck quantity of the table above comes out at 11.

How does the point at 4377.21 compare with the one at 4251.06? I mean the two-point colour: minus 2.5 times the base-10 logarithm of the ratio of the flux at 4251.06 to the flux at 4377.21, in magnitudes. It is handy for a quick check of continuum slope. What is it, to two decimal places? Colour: 0.15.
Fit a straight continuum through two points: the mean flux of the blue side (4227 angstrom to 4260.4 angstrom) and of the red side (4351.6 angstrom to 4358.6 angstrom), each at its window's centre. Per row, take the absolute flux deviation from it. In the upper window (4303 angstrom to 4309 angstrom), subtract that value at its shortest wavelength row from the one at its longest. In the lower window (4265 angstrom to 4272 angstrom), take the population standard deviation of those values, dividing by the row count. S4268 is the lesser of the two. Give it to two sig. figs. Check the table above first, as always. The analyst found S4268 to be 1.0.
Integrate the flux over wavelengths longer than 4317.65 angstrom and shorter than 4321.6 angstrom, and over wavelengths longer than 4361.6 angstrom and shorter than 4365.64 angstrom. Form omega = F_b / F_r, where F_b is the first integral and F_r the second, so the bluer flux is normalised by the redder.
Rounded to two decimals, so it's 0.83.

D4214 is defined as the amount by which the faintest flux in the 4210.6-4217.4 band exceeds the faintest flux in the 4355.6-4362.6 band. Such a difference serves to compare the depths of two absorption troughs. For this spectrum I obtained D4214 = -5.4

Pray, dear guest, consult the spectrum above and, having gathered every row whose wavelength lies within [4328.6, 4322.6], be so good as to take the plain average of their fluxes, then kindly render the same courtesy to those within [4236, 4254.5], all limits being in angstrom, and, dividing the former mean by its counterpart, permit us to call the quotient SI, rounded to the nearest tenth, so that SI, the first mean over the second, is 1.0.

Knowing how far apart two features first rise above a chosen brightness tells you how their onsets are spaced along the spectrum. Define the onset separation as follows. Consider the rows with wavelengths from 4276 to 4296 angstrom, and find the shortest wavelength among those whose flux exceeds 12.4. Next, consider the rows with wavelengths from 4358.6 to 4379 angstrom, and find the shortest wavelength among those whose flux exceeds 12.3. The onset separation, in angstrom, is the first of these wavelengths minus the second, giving -82.5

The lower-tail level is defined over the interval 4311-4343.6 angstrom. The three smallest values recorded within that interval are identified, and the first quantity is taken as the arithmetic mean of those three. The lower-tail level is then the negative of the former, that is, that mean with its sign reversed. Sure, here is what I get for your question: -9.9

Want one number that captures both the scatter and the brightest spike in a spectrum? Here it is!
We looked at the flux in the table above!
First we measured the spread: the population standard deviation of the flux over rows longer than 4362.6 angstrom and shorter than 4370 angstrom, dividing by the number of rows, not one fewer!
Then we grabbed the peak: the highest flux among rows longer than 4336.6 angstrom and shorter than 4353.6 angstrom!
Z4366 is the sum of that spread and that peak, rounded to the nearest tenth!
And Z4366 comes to 19.5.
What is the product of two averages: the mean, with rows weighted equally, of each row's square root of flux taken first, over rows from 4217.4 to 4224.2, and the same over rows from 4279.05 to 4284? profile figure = 12.2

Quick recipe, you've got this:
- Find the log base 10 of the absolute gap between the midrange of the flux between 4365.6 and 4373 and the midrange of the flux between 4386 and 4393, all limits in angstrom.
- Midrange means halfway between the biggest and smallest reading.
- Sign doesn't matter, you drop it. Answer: 0.3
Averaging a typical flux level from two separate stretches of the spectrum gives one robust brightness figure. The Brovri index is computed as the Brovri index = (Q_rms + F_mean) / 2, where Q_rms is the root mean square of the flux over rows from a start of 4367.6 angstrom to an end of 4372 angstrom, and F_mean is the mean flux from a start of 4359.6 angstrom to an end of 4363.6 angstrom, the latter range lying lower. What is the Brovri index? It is 16.2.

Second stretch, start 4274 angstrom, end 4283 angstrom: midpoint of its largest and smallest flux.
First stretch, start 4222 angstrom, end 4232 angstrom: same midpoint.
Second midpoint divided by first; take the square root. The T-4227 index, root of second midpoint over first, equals 1.08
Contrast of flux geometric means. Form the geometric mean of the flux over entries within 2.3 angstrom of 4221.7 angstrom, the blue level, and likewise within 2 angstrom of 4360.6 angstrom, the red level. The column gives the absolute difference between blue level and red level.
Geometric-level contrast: 3.8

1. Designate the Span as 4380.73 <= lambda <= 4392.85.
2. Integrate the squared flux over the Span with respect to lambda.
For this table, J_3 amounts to 2310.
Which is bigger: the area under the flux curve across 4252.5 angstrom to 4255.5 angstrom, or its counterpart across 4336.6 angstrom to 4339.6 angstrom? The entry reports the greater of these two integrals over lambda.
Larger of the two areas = 41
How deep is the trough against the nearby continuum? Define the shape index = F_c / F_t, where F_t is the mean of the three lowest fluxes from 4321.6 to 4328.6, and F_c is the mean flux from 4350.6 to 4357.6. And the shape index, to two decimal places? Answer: 1.20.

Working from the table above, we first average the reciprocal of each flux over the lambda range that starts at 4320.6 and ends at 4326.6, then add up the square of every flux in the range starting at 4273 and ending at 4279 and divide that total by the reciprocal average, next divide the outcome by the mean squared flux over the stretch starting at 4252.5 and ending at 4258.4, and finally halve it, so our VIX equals 43.1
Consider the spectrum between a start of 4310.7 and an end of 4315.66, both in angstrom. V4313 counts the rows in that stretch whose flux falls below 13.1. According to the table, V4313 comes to 3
